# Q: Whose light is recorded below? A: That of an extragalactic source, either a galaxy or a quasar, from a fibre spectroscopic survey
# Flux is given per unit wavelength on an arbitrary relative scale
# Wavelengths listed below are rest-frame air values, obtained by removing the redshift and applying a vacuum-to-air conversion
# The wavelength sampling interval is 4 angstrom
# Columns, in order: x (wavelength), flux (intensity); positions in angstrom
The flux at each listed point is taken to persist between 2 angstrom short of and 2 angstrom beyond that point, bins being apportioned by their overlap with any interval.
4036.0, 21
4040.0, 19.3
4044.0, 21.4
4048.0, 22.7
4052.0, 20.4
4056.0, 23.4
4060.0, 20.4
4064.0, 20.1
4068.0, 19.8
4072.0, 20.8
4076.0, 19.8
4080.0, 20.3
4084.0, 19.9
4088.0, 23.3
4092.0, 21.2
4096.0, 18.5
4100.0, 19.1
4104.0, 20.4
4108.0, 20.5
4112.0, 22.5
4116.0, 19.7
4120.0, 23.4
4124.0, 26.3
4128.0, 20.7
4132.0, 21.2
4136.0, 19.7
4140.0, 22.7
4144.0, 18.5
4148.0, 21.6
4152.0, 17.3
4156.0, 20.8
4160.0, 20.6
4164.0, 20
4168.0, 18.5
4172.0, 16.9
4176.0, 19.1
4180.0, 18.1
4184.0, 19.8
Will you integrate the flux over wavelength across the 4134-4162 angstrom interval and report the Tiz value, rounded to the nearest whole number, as 565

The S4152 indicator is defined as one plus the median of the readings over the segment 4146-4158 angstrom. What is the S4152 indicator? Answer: 21.8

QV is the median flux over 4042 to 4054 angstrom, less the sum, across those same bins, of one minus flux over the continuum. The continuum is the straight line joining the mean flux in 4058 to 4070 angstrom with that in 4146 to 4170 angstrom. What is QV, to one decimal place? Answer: 21.6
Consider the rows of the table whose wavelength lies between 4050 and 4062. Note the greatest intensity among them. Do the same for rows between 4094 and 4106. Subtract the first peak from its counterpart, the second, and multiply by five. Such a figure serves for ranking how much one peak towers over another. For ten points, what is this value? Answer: -15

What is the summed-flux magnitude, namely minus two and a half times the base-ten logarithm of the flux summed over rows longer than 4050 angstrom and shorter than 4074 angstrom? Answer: -5.2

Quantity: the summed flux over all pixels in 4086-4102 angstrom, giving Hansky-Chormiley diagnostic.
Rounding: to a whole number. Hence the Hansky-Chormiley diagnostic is 82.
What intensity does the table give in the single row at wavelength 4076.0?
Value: 19.8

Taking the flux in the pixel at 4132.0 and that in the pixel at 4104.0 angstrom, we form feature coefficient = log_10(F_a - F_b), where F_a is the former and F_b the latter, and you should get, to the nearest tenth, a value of -0.1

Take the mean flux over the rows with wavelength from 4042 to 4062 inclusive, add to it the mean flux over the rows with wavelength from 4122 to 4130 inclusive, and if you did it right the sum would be 45.2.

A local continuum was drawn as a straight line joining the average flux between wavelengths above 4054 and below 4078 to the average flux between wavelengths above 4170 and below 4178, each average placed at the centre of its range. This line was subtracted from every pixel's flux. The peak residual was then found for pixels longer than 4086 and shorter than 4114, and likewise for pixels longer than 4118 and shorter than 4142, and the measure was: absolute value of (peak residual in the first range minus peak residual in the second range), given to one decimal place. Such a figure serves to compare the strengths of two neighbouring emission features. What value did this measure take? 3.9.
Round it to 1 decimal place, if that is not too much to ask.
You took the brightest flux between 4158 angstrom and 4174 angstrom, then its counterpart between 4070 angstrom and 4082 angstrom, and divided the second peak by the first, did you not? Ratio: 1.0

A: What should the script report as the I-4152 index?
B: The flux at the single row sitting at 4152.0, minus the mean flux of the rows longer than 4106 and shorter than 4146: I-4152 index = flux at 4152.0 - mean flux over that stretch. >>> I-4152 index -4.2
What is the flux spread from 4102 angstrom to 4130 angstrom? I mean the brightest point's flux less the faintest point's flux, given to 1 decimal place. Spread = 6.6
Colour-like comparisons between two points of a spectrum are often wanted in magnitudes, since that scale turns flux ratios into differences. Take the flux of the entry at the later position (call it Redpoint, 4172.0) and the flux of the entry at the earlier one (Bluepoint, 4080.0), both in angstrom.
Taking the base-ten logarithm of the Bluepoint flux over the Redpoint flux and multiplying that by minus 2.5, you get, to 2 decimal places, -0.20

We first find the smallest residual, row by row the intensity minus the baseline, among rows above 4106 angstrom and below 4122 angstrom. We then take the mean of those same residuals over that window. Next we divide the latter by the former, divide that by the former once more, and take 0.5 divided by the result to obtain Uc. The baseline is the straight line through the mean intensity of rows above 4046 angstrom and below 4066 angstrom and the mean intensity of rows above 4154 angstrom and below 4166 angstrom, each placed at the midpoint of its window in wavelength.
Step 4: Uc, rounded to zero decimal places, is 1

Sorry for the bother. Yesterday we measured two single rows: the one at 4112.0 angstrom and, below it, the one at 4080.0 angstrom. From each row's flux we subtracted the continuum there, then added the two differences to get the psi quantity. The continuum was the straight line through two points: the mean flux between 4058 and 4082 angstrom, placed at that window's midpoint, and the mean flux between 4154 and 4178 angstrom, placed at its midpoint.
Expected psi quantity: 2.9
